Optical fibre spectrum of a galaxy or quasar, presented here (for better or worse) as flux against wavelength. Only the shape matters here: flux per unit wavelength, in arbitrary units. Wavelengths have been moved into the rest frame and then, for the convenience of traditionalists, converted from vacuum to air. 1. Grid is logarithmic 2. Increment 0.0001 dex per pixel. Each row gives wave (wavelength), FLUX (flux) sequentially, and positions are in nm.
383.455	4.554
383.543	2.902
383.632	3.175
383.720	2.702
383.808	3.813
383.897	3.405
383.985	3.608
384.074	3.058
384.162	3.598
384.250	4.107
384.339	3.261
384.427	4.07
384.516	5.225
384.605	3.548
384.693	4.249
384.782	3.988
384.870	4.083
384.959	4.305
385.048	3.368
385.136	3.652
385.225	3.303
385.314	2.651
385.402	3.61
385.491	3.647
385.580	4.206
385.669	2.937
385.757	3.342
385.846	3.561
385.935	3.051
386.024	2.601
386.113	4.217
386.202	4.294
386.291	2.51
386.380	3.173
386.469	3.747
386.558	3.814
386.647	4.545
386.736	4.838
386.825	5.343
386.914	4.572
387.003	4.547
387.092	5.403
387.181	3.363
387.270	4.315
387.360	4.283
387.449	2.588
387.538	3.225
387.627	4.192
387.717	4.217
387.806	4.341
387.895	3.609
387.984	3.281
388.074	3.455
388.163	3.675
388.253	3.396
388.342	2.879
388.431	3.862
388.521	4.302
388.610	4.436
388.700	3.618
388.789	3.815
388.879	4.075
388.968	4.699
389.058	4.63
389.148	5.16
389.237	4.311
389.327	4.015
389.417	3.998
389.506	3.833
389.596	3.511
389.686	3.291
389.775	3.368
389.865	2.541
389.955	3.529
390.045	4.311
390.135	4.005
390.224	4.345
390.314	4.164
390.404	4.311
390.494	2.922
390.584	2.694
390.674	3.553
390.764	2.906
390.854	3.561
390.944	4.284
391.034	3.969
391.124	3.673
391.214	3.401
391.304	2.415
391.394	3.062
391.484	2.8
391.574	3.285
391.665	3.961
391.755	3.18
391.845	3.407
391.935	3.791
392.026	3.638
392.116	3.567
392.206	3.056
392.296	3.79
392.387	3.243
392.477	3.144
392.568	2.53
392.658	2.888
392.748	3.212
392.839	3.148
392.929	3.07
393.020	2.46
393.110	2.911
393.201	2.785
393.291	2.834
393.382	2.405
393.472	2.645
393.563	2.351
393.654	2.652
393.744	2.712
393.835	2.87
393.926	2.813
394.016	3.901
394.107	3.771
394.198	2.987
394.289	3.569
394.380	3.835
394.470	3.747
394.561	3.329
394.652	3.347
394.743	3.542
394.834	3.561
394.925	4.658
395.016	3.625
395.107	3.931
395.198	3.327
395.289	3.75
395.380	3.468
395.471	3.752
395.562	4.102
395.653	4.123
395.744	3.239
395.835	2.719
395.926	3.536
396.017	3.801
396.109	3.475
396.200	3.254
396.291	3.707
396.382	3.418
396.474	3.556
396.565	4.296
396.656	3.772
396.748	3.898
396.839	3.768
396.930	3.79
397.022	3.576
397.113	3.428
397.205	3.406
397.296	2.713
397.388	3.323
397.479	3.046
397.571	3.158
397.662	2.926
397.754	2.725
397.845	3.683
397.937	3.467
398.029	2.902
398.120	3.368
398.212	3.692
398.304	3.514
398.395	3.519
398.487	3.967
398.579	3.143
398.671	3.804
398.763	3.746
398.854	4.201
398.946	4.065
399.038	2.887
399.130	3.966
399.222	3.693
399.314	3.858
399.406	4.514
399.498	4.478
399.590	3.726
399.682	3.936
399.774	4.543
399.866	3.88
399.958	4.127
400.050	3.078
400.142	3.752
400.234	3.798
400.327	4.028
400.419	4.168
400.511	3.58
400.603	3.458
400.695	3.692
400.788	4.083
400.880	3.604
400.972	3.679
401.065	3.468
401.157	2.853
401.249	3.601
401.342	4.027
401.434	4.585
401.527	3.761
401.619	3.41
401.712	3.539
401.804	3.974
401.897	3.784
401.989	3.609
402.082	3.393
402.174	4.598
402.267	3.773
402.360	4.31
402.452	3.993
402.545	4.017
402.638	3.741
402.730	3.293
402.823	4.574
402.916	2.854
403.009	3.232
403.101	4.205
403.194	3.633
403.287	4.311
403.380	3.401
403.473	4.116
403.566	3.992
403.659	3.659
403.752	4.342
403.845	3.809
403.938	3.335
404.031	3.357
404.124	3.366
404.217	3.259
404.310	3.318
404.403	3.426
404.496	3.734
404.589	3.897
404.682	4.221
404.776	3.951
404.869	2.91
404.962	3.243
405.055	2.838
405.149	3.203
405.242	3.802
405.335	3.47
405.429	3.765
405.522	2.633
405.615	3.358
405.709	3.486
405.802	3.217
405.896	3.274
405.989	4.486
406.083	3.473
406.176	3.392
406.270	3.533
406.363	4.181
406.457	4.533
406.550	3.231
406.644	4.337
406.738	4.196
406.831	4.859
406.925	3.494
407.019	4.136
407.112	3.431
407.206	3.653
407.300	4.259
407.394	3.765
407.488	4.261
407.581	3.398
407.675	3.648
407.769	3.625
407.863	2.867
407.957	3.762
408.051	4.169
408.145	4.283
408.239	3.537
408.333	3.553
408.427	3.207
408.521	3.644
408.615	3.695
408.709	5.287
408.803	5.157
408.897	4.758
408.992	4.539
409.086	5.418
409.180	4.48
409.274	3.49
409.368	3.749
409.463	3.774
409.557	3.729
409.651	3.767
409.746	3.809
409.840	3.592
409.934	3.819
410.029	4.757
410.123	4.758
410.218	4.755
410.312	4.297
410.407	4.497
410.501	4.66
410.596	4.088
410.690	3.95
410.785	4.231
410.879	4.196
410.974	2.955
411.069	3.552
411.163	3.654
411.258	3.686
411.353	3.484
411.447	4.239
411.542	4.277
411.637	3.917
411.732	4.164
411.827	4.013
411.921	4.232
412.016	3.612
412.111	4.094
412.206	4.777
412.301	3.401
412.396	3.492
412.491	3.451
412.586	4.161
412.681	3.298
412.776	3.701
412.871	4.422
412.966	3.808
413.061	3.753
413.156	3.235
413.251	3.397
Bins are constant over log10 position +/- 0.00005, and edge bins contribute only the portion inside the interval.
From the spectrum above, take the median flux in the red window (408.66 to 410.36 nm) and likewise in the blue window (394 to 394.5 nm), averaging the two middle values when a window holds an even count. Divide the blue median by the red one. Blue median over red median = 0.86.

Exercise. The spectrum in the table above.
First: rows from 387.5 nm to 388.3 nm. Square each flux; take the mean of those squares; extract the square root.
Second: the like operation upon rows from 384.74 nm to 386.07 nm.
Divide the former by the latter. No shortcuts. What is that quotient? 1.06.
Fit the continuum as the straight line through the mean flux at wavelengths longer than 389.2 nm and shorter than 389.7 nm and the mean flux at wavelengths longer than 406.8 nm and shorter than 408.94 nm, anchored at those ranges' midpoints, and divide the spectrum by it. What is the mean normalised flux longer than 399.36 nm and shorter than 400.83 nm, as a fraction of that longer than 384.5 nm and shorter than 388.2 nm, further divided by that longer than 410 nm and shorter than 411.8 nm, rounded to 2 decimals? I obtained 0.97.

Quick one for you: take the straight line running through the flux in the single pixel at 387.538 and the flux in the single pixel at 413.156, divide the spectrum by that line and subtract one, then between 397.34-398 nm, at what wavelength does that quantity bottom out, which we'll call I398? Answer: 397.754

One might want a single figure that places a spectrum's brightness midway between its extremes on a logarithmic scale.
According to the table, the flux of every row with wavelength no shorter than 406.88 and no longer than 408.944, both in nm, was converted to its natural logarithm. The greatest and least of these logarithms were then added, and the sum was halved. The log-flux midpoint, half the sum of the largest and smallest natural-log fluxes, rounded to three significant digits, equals 1.36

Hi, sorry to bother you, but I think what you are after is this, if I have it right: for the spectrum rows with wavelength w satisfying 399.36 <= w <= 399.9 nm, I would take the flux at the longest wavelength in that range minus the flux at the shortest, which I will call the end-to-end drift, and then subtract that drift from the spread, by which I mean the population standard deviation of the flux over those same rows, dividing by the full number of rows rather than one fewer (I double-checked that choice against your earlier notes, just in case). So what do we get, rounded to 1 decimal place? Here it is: 1.0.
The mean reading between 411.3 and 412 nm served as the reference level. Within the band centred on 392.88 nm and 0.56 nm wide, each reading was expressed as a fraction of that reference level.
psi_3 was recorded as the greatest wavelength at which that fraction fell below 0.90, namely 393.110 nm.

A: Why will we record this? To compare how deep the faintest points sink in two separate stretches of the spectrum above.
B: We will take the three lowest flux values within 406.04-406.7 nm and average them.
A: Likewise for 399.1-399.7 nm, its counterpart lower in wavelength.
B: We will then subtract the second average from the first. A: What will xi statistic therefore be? -0.4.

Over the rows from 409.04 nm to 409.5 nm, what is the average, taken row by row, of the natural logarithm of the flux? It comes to 1.42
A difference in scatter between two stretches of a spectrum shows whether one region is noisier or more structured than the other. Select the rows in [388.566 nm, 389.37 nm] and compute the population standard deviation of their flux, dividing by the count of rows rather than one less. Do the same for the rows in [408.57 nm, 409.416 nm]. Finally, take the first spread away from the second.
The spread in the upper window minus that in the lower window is 0.2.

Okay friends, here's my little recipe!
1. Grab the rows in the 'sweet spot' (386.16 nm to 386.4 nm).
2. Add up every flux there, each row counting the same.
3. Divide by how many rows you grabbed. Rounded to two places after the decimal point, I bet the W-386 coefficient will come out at 3.33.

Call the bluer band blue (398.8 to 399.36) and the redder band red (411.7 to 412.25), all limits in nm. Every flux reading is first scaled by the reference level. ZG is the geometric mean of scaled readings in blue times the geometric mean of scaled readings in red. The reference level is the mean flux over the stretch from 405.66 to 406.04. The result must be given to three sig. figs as 1.19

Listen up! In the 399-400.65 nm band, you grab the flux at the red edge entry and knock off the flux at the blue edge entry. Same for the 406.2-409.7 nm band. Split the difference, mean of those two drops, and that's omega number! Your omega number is 0.4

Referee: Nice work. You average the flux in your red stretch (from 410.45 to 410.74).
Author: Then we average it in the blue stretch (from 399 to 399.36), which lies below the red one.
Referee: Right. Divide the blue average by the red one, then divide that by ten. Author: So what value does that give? 0.085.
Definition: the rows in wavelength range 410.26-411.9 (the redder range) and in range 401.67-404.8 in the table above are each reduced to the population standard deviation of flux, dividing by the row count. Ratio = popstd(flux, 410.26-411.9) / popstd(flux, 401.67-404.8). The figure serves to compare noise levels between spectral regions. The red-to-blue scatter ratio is 0.98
